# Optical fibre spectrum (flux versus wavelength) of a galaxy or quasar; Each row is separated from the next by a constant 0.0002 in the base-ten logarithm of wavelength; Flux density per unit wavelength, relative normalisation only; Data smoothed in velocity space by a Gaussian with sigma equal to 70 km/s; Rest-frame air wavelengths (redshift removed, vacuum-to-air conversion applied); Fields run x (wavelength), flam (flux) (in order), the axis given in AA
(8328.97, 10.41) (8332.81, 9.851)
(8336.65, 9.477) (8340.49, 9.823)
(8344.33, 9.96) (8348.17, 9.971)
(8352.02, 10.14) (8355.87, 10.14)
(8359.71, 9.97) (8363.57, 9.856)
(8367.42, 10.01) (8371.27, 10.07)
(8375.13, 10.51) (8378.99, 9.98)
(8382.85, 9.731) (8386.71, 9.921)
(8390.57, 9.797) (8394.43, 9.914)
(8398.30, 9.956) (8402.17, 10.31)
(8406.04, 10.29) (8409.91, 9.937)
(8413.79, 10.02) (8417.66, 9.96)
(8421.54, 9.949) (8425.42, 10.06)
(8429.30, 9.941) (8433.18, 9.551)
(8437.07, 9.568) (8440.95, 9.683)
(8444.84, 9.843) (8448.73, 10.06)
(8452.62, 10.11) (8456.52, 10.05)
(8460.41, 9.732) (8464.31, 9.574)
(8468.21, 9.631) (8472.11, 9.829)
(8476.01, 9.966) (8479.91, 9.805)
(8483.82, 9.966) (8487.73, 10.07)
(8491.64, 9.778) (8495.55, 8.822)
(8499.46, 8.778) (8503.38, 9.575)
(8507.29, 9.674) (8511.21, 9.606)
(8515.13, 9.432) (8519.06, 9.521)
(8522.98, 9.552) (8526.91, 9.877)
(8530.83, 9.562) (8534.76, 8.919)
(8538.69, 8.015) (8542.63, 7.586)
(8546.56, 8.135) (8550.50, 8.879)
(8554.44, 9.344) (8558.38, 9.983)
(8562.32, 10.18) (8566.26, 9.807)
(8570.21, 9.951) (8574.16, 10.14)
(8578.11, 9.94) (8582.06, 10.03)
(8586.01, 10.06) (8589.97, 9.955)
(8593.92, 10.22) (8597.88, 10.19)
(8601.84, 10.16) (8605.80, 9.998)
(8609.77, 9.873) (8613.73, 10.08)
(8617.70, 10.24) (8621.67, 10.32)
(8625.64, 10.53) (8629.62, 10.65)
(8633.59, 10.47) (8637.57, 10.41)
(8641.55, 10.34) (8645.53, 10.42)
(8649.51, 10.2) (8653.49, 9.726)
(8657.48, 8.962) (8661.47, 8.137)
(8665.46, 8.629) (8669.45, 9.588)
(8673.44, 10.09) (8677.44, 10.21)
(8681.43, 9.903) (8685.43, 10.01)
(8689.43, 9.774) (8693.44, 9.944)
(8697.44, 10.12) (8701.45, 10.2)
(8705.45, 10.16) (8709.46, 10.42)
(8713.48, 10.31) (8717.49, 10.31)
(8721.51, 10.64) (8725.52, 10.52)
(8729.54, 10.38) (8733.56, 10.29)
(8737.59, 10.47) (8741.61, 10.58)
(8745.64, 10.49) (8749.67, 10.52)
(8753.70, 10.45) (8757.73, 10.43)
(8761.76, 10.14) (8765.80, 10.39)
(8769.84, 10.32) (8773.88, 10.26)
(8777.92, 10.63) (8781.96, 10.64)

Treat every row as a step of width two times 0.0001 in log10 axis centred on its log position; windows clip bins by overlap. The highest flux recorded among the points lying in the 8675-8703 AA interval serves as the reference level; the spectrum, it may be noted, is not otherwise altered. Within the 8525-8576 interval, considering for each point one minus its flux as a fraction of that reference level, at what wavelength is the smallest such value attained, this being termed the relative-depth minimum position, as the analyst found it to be 8562.32 AA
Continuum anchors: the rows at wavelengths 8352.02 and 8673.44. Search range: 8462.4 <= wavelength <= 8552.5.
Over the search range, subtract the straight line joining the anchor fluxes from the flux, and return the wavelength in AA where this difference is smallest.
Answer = 8542.63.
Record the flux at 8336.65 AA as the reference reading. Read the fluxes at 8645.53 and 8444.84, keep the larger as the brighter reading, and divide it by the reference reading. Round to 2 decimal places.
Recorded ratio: 1.10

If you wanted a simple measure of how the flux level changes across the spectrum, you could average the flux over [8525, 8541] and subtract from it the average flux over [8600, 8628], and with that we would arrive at -1.1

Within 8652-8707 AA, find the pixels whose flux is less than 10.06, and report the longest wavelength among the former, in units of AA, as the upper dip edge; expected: 8693.44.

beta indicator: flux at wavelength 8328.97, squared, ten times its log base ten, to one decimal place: 20.3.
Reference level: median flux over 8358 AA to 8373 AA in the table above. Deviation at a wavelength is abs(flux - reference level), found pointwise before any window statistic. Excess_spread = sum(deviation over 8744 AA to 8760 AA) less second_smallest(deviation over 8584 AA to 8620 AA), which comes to 1.9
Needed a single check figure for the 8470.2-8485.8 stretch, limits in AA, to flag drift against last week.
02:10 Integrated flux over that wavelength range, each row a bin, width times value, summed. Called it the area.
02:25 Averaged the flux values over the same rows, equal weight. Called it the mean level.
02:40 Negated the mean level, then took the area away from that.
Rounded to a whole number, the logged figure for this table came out -164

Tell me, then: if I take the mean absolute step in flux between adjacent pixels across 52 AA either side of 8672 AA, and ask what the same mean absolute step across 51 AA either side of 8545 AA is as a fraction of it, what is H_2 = 1.15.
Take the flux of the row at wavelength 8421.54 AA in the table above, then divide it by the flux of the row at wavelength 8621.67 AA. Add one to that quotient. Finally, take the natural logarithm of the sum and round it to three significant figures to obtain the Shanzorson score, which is 0.675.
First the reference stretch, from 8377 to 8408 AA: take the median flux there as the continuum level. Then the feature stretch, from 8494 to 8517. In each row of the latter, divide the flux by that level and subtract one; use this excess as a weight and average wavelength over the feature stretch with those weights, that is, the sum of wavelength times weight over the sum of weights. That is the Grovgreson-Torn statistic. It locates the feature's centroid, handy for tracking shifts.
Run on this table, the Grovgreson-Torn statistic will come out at 8502.4 AA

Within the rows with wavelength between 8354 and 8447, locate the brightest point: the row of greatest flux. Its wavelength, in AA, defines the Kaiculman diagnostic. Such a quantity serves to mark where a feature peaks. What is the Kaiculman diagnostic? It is 8375.13 AA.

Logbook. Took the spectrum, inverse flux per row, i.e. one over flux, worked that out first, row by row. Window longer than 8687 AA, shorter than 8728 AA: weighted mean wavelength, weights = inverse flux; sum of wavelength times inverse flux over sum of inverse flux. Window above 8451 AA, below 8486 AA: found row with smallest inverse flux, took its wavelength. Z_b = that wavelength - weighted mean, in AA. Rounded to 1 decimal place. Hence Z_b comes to -254.6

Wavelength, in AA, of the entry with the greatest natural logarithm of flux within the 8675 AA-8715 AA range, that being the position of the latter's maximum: 8709.46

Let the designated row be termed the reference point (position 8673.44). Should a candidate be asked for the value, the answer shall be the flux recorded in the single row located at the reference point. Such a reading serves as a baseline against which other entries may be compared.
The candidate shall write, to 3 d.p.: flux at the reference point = 10.090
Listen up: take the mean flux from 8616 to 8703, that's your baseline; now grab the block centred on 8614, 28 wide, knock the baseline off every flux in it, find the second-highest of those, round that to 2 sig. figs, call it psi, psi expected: 0.37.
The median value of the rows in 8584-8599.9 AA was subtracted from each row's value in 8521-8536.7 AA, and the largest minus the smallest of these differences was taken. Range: 0.96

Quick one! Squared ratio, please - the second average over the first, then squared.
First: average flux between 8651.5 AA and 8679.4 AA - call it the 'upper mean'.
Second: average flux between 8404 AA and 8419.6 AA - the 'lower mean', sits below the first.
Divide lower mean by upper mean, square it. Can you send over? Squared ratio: 1.16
